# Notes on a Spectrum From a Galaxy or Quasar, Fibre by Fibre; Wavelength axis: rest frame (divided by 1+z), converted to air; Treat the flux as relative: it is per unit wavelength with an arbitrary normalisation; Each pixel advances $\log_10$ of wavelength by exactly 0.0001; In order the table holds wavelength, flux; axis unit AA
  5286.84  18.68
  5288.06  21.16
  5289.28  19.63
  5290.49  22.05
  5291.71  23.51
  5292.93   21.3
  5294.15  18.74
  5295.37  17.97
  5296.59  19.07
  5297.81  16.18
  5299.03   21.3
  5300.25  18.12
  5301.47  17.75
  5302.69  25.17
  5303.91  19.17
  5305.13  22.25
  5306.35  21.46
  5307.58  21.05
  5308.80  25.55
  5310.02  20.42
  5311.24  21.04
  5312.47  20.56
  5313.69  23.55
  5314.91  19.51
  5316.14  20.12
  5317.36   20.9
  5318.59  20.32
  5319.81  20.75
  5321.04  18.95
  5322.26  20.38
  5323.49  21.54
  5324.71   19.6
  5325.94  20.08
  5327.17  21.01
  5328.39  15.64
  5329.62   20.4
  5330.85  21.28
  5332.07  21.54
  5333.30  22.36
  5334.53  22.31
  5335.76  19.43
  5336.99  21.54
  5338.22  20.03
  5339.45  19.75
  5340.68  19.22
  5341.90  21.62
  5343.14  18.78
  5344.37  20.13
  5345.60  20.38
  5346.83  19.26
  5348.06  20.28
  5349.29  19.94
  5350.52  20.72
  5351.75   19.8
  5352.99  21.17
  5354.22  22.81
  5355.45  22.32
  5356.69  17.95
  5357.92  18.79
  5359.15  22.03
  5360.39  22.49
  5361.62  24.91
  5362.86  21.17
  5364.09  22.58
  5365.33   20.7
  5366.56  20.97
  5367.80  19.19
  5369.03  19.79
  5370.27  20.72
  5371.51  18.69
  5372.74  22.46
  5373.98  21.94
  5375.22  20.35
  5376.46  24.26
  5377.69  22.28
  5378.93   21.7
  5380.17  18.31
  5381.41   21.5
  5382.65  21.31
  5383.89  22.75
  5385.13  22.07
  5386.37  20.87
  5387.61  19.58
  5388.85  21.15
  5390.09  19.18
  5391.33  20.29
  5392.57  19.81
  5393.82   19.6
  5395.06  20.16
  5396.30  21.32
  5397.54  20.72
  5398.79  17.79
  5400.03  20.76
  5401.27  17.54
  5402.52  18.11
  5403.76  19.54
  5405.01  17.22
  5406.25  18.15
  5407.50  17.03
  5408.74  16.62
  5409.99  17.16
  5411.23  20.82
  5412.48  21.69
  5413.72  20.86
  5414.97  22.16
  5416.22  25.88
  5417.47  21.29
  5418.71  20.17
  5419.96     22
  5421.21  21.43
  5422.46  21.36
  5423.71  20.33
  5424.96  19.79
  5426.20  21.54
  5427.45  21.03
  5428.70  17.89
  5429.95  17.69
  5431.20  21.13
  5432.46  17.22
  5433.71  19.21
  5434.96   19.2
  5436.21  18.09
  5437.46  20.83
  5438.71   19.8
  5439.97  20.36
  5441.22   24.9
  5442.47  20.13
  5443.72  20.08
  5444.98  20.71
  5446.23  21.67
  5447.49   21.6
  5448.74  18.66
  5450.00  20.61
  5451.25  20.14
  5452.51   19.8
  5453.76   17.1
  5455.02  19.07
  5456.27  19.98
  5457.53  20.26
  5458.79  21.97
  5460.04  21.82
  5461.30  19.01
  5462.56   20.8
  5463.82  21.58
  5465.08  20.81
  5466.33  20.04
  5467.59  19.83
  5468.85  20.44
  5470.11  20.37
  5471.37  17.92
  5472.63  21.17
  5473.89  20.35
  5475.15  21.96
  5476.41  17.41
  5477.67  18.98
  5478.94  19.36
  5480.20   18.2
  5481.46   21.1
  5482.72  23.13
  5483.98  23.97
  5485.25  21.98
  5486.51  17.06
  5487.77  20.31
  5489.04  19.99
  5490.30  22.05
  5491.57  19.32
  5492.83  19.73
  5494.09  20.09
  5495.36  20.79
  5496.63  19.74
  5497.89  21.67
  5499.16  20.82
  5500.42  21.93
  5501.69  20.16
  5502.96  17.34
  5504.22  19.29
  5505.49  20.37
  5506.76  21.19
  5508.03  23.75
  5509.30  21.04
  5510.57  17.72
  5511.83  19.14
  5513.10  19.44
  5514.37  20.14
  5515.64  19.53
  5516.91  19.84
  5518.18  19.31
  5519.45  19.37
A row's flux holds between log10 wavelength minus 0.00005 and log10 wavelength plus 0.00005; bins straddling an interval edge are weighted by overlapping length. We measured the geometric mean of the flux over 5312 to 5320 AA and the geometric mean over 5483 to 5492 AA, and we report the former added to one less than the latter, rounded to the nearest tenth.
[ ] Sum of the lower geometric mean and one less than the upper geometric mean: 40.3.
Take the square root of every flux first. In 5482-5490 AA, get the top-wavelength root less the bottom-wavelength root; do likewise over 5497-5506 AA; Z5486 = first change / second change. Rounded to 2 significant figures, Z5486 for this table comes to 2.4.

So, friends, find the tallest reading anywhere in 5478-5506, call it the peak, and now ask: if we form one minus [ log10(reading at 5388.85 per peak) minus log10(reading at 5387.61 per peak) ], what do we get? 0.97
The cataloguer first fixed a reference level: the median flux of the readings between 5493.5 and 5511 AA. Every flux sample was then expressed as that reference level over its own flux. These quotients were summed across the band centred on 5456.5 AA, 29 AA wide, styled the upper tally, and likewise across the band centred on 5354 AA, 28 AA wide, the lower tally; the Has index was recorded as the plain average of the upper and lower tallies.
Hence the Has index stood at 23.2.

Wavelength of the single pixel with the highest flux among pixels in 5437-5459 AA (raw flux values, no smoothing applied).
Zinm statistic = 5441.22 AA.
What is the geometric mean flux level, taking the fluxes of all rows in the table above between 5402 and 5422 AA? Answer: 19.9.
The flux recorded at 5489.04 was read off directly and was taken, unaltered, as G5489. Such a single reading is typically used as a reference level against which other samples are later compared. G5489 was 19.99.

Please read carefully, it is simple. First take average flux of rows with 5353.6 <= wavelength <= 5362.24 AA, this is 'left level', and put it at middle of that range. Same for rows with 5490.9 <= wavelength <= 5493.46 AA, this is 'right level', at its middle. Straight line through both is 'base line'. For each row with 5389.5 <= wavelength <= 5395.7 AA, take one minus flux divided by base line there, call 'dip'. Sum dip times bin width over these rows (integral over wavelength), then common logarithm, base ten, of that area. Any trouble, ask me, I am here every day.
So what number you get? -0.43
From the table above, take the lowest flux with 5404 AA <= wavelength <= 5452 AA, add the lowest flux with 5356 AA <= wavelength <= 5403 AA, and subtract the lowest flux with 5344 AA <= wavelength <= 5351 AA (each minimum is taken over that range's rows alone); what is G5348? 14.9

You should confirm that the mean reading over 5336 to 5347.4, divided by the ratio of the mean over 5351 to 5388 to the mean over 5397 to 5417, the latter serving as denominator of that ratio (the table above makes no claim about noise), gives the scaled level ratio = 18.5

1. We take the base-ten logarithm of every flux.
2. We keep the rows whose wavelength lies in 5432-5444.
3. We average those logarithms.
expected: 1.30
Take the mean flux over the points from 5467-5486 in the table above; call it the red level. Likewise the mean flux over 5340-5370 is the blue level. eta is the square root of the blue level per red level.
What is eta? 1.01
